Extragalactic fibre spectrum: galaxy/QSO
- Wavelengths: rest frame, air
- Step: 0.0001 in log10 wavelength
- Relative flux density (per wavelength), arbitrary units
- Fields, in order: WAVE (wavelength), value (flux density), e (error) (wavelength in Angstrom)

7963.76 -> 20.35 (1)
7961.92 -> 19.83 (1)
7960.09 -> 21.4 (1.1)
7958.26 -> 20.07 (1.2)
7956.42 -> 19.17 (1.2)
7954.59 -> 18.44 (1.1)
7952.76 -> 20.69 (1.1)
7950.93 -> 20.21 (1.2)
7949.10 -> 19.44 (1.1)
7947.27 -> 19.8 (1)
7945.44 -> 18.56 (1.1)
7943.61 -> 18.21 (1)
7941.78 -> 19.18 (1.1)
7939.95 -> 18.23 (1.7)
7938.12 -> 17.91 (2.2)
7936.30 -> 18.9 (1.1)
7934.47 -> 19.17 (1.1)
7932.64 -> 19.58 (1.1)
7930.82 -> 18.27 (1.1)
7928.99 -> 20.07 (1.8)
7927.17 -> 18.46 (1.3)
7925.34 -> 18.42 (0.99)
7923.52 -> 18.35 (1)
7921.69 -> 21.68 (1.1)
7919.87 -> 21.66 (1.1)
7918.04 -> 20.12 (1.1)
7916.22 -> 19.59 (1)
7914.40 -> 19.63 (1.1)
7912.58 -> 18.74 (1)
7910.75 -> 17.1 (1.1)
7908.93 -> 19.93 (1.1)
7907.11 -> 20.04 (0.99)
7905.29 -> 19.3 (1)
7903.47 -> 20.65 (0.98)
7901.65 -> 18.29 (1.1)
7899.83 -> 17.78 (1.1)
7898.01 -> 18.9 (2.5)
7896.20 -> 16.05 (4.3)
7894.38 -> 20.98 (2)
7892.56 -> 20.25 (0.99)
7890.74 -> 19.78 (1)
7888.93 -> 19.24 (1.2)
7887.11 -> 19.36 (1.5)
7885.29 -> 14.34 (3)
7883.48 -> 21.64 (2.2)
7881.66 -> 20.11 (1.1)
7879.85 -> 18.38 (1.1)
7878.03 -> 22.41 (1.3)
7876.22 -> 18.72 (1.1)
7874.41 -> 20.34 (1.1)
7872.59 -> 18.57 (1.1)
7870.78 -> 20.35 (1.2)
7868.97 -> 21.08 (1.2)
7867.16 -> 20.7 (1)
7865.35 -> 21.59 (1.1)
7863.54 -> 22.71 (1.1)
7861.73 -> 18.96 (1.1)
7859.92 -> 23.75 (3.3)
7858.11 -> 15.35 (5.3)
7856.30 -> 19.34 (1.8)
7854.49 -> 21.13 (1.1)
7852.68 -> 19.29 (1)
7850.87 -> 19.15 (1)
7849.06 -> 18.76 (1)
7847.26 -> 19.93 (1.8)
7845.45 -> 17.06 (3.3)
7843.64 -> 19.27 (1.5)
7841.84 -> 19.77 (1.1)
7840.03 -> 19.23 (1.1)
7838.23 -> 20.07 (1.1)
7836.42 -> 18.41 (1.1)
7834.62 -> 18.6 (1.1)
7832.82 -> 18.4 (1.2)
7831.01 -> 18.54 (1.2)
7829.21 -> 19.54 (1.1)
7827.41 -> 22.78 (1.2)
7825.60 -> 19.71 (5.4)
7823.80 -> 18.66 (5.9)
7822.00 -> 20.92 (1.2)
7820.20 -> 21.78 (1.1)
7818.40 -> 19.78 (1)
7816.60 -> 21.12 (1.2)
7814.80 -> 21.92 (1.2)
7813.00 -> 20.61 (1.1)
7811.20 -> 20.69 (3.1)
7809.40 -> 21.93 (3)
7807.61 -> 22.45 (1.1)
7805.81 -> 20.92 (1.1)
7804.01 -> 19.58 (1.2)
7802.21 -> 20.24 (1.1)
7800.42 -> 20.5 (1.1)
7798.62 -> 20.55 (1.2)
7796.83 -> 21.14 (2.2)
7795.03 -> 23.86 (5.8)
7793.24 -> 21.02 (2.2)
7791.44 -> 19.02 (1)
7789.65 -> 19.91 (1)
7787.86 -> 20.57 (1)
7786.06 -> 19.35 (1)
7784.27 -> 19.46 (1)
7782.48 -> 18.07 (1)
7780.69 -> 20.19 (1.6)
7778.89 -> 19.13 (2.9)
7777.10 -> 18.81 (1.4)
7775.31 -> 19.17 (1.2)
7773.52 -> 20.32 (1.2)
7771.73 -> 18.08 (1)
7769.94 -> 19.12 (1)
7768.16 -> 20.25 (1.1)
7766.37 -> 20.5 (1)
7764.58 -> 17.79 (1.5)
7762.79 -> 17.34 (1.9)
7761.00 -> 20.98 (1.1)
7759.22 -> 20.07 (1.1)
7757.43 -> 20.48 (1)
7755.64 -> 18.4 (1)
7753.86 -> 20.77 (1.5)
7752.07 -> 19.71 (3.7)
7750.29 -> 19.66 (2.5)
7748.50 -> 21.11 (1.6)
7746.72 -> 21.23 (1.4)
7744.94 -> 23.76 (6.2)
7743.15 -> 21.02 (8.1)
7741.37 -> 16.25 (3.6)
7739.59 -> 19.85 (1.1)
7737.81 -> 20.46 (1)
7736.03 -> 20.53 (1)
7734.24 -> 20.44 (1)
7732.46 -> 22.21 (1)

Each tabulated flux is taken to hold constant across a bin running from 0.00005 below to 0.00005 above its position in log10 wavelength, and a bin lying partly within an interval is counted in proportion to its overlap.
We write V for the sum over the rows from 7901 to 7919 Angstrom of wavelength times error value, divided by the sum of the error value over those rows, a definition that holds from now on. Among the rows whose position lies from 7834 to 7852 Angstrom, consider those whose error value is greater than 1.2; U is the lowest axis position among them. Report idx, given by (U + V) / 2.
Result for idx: 7876.8 Angstrom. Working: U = 7843.64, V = 7909.9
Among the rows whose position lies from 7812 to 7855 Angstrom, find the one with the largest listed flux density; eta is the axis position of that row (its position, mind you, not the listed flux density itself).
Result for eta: 7827.41 Angstrom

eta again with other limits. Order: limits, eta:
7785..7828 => 7795.03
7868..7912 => 7878.03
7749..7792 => 7761.00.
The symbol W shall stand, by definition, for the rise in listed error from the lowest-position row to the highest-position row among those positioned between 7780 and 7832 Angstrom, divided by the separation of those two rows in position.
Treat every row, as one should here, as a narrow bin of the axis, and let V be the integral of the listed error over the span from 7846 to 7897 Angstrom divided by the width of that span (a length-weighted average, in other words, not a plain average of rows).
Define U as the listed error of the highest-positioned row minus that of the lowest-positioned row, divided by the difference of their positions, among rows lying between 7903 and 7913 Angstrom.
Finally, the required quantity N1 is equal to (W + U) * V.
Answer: 0.0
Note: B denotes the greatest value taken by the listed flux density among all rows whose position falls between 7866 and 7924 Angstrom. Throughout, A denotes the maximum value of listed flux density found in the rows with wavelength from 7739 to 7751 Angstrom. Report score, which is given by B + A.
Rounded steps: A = 23.76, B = 22.41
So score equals 46.2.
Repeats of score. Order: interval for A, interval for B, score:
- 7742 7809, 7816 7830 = 46.6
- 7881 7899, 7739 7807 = 45.5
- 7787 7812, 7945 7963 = 45.3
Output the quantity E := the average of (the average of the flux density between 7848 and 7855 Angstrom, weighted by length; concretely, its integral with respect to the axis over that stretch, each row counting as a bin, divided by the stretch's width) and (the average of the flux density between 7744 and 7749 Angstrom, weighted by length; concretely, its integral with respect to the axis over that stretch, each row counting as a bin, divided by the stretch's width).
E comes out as 20.8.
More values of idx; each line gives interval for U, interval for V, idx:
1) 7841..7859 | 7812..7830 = 7833.2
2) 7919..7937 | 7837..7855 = 7886.6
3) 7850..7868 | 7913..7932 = 7889.7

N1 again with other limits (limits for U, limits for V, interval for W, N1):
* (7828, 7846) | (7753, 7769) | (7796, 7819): 0.1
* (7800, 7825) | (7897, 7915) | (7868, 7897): 0.4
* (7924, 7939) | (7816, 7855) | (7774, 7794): 0.3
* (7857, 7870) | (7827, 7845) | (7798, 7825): -0.2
